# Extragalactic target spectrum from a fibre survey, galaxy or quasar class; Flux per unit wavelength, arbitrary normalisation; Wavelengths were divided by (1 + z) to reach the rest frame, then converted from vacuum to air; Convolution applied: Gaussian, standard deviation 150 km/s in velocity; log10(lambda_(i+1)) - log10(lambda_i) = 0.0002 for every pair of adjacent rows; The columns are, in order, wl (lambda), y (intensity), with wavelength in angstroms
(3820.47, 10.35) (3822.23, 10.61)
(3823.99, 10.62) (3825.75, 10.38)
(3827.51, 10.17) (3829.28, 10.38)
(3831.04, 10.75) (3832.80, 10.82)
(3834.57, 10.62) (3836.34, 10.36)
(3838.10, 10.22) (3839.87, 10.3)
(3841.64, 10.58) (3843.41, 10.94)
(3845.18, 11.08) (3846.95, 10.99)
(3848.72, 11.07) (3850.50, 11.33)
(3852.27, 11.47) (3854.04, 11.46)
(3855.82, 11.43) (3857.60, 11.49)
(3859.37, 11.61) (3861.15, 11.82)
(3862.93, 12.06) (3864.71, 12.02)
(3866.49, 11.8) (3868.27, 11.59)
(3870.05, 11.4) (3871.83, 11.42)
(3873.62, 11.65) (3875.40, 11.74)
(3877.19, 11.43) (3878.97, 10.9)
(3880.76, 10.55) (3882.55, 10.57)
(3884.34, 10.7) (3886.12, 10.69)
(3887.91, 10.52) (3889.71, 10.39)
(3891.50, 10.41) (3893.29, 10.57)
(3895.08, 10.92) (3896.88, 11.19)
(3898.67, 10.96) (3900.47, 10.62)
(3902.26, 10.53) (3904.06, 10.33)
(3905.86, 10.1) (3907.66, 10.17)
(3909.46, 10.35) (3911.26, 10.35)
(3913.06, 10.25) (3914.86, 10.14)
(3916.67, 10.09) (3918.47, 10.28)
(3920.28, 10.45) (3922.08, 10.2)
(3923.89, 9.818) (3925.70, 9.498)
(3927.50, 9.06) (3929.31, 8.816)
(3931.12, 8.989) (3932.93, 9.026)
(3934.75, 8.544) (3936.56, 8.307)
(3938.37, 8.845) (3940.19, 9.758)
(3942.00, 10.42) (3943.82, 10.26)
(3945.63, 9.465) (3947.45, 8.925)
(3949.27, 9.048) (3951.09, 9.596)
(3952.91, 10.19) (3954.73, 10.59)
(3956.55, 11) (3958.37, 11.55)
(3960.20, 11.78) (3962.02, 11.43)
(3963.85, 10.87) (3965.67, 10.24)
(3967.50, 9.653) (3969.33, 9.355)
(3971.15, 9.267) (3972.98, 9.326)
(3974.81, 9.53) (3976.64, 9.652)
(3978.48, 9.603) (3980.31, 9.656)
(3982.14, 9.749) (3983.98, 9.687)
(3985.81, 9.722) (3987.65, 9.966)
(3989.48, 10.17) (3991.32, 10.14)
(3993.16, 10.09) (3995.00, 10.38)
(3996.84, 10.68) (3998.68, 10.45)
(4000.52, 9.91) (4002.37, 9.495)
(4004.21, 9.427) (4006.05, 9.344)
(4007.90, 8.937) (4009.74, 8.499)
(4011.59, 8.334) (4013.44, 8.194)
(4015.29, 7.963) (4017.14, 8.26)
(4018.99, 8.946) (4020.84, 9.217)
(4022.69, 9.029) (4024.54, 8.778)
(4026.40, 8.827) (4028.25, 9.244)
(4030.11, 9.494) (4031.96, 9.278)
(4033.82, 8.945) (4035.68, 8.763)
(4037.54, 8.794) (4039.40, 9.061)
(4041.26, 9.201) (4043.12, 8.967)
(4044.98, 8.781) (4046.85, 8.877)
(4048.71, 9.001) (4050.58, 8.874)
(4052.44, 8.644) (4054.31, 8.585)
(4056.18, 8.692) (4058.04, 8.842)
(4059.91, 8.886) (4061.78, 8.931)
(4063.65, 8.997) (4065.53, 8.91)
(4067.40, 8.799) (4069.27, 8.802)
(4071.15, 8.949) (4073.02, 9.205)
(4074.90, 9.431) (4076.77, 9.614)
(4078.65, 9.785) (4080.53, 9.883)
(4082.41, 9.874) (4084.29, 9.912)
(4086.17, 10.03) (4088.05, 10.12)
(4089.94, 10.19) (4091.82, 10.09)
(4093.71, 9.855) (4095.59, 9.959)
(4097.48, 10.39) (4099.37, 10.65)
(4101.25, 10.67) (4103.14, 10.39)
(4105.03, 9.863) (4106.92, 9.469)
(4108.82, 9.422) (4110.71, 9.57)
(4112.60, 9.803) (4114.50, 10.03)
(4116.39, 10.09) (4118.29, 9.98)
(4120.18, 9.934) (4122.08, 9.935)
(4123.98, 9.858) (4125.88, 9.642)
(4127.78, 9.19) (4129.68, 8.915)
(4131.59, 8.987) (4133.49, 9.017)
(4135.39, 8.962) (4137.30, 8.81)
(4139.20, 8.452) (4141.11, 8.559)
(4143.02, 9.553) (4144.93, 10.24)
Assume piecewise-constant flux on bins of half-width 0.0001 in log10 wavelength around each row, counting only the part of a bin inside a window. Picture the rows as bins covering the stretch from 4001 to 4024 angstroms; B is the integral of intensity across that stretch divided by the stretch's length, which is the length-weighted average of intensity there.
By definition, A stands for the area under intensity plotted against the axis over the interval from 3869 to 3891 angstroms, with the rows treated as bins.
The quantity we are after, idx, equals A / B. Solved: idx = 27.4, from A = 242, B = 8.8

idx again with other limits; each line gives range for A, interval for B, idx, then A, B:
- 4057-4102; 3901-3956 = 44.3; 433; 9.8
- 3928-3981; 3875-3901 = 48.0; 518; 10.8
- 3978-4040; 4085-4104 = 56.5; 578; 10.2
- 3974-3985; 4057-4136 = 11.0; 106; 9.6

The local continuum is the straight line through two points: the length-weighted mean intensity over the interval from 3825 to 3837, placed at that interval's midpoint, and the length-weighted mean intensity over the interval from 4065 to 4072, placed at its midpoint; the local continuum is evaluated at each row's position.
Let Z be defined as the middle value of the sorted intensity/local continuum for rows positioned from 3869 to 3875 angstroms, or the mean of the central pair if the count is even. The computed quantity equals 1.12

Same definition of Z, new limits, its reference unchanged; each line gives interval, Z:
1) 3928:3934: 0.92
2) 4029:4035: 1.02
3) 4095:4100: 1.20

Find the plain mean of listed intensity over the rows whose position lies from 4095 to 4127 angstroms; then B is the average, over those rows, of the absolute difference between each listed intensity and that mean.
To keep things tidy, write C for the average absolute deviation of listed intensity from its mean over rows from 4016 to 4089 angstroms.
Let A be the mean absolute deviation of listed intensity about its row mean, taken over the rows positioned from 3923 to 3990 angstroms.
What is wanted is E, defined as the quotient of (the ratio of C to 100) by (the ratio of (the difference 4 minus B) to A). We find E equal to 0.0006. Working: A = 0.61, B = 0.28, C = 0.3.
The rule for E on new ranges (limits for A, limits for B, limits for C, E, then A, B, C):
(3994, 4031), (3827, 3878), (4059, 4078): 0.0004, 0.59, 0.48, 0.2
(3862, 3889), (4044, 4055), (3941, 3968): 0.0009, 0.49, 0.12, 0.7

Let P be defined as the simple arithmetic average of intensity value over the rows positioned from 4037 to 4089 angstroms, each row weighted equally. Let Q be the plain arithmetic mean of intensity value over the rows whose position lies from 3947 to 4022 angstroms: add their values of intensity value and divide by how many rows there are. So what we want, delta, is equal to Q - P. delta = 0.6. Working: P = 9.2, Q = 9.7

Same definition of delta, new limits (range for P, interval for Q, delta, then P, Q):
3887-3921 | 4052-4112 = -0.9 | 10.5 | 9.5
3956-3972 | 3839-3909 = 0.5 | 10.6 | 11.0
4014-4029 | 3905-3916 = 1.4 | 8.8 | 10.2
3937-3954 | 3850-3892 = 1.7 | 9.6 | 11.3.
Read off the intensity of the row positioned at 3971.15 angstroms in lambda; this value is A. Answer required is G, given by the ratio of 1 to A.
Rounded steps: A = 9.267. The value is 0.108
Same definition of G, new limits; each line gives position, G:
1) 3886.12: 0.094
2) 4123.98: 0.101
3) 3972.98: 0.107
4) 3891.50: 0.096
